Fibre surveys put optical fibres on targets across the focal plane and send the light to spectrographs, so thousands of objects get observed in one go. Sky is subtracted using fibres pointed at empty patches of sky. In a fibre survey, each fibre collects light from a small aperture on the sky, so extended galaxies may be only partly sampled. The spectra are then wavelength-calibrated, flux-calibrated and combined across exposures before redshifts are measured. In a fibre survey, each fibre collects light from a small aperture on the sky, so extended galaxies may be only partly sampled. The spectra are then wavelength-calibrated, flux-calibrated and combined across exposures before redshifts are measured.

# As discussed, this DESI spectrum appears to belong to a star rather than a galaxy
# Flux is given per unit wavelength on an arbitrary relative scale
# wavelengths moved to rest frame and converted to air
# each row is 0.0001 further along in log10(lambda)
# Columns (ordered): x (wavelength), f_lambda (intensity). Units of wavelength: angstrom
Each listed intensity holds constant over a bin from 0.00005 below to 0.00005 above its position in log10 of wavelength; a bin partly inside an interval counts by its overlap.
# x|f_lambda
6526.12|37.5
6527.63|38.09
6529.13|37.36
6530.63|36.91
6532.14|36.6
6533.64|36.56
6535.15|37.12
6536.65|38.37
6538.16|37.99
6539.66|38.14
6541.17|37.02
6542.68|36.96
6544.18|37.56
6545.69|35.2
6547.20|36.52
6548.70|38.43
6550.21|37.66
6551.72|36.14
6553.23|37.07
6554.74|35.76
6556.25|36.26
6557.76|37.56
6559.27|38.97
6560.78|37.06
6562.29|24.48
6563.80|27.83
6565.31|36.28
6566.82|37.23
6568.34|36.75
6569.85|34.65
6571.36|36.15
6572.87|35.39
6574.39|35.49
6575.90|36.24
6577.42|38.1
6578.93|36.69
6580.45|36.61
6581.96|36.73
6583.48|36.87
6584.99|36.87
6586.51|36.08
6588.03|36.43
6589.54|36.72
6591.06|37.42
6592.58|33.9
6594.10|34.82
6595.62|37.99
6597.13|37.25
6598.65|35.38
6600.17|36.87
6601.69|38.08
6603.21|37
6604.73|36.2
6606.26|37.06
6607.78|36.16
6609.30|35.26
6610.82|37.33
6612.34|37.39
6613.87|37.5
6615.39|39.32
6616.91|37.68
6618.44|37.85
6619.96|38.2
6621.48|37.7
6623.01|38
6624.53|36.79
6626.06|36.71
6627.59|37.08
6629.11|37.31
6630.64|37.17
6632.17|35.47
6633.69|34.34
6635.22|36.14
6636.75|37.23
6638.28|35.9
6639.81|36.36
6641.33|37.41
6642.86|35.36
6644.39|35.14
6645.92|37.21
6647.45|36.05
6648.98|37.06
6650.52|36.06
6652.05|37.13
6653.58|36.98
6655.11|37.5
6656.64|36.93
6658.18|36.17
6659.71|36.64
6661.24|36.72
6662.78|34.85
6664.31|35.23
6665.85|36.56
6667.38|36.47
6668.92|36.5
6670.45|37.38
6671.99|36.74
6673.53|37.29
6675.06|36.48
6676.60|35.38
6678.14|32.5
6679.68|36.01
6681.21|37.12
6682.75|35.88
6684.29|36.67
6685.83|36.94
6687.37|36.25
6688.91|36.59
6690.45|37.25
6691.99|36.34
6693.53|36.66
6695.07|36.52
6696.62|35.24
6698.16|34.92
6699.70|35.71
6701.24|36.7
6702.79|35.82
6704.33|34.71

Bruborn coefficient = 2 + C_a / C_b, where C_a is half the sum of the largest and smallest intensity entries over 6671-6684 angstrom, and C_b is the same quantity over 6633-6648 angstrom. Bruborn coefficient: 2.97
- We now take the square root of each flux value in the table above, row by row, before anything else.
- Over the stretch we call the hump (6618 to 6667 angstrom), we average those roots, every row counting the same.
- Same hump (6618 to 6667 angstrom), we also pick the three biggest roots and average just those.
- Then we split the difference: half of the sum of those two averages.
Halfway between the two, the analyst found 6.108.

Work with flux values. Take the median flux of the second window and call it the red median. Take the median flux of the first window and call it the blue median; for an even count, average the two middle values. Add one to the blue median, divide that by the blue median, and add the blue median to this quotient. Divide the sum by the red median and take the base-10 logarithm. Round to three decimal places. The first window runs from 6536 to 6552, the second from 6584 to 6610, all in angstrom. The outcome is 0.022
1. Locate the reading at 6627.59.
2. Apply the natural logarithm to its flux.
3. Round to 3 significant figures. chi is 3.61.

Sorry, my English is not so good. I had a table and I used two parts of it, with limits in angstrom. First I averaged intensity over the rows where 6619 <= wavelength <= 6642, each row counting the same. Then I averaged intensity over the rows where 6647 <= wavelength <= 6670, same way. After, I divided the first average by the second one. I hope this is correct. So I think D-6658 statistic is 1.01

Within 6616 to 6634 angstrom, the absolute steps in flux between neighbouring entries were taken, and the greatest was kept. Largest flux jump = 1.7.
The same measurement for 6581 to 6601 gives 3.5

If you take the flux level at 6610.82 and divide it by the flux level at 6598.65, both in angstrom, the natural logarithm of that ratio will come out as 0.054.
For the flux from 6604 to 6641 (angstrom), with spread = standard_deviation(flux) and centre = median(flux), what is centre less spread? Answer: 36.1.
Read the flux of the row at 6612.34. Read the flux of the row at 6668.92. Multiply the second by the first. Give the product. 1365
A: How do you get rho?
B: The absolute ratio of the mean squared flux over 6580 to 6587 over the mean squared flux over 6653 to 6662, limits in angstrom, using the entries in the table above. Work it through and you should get 0.99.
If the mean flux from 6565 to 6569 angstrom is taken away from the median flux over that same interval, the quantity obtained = 0.00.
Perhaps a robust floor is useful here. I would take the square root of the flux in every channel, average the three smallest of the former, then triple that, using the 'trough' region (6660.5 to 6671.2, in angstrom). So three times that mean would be 17.9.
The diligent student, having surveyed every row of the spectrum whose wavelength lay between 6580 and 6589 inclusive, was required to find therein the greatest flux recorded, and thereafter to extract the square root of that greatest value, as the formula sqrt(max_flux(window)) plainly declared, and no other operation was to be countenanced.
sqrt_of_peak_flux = 6.07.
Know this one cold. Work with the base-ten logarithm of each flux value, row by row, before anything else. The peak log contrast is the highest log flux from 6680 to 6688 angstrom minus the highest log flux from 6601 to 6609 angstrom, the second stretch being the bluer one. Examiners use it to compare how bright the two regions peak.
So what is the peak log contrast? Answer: -0.011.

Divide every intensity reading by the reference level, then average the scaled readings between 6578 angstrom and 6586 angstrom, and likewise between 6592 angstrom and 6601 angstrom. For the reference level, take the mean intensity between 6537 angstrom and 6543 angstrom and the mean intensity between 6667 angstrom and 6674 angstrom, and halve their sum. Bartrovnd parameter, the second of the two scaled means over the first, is 0.98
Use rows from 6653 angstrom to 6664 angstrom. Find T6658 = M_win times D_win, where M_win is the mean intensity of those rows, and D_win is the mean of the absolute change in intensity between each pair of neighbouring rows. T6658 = 26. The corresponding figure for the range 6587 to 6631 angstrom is 36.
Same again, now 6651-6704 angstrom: 30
